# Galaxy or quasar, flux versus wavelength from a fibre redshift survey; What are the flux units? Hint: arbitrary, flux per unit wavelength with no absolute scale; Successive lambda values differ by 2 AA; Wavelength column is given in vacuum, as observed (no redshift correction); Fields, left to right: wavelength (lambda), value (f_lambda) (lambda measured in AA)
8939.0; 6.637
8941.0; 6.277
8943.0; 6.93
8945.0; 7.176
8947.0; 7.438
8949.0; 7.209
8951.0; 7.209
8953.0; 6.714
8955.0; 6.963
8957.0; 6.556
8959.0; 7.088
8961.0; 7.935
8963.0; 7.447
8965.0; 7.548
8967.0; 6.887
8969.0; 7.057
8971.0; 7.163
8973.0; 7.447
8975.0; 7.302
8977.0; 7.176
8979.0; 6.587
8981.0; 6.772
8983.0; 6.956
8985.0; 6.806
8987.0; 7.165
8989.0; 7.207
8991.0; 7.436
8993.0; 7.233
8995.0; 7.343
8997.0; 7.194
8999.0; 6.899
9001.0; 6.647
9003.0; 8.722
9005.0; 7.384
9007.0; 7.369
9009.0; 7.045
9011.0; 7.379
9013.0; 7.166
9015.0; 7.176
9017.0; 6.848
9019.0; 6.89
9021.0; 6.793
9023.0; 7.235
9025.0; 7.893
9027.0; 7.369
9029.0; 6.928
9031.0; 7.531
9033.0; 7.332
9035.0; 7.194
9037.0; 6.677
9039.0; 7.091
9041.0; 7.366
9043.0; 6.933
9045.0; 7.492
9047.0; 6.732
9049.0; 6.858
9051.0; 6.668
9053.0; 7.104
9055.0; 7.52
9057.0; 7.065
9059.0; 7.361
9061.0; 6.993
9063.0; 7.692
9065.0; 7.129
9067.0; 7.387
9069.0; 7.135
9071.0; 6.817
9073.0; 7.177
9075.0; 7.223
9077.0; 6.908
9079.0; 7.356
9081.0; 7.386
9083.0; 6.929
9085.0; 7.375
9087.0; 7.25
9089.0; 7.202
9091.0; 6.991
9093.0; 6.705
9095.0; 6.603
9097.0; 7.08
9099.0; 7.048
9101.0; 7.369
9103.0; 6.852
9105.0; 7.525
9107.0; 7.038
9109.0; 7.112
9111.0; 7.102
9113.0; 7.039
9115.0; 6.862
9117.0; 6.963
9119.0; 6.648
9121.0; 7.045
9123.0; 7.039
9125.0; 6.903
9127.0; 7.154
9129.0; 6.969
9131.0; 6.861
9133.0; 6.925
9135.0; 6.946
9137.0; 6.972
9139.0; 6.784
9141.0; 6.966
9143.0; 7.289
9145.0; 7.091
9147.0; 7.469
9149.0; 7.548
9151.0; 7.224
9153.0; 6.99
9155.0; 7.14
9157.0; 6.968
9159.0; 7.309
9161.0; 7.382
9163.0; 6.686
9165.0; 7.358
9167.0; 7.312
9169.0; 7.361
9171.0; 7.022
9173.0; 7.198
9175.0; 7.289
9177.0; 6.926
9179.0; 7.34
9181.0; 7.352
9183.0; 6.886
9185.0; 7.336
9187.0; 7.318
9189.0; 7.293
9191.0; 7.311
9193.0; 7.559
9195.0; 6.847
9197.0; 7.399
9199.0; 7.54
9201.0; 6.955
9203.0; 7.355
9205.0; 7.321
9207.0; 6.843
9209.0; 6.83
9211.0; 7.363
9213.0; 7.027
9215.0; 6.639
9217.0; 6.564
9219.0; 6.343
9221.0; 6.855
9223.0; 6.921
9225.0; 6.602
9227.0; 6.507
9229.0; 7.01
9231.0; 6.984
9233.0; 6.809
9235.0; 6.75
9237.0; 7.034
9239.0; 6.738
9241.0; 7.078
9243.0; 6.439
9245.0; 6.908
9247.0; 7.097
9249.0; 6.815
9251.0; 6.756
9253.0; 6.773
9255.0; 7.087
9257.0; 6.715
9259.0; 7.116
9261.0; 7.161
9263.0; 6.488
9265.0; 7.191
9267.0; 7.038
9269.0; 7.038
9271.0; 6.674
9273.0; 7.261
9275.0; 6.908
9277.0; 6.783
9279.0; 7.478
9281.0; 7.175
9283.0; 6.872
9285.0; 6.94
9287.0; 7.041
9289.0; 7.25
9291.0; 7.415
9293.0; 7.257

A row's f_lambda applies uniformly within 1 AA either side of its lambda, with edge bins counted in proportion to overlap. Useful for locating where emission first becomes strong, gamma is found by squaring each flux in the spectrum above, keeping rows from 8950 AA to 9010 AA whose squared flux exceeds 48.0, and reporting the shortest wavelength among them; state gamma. 8951.0 AA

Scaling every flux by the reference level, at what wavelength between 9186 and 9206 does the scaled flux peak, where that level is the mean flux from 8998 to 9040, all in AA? 9193.0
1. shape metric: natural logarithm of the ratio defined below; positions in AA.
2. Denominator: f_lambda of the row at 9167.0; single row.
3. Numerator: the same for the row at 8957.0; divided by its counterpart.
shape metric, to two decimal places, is -0.11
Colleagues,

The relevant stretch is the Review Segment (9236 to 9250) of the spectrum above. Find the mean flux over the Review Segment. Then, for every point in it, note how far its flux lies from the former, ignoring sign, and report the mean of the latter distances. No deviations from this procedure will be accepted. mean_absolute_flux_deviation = 0.18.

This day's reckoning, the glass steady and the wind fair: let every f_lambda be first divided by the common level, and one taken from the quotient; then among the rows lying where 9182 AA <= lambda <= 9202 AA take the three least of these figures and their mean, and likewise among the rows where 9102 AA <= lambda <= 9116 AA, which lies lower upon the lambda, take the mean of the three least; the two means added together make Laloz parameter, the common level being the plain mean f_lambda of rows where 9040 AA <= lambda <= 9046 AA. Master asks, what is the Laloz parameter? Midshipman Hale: -0.098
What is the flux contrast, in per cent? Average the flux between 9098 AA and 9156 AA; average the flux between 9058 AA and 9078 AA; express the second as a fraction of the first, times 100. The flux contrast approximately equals 102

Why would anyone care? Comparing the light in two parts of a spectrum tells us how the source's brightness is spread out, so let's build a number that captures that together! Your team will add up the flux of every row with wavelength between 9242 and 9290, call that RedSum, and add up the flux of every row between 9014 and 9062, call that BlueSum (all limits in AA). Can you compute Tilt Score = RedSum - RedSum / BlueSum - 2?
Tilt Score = 164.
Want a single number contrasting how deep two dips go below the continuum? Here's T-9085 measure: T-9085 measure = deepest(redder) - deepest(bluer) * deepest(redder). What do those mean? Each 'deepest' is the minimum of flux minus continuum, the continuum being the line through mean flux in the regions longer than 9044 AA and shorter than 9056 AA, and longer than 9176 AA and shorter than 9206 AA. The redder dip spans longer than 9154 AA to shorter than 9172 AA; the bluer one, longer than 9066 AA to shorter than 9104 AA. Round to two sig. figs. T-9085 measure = -0.80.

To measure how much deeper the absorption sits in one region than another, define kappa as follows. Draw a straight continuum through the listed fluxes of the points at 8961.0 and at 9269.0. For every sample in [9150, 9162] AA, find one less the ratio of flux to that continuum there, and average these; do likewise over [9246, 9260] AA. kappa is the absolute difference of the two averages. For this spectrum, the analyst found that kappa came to 0.002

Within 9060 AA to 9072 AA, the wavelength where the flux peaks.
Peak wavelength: 9063.0 AA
